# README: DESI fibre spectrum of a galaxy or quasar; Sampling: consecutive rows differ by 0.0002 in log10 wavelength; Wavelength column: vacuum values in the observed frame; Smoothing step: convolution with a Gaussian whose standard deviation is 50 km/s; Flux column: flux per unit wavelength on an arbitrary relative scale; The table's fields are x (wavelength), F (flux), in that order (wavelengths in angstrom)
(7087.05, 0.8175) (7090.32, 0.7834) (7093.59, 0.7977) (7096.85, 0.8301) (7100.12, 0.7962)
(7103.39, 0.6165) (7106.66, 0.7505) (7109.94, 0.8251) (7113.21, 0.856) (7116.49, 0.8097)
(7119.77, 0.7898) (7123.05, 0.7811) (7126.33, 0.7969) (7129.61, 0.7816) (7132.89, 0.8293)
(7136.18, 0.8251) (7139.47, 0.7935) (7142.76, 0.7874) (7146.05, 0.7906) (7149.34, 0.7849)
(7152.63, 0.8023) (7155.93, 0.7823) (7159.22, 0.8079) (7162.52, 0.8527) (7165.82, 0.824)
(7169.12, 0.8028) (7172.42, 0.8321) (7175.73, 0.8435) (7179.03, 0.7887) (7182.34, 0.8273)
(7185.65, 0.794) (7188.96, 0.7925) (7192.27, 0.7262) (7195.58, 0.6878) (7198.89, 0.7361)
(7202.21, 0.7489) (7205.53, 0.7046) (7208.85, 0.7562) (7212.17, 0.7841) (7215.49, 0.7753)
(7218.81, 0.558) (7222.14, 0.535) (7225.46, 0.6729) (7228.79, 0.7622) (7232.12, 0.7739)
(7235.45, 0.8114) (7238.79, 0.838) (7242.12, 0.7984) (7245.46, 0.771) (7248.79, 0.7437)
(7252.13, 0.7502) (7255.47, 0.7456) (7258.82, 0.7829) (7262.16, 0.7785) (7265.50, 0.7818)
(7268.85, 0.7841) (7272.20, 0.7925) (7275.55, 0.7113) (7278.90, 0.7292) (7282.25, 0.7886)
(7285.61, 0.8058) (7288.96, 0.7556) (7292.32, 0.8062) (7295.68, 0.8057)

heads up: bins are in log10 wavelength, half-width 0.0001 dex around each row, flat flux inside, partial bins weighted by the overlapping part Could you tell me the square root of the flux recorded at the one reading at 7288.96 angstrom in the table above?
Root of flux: 0.869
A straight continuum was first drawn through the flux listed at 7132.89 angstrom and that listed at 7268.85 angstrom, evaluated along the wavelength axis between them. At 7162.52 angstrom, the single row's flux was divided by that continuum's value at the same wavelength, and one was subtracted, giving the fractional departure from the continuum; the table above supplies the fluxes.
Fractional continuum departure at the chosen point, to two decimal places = 0.04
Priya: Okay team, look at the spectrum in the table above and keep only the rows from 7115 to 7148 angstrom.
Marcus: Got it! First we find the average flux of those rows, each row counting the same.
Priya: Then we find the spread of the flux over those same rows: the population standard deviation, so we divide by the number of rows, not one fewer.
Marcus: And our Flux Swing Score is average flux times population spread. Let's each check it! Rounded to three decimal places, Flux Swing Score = 0.013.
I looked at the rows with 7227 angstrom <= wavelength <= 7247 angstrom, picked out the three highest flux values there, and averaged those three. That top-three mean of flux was 0.816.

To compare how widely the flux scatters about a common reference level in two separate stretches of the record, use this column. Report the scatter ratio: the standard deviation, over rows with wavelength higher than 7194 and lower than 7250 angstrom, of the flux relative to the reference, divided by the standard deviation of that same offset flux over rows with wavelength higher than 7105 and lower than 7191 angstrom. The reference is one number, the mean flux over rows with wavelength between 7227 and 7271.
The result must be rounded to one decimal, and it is 3.2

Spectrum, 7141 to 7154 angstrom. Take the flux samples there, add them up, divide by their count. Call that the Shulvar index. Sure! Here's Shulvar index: 0.791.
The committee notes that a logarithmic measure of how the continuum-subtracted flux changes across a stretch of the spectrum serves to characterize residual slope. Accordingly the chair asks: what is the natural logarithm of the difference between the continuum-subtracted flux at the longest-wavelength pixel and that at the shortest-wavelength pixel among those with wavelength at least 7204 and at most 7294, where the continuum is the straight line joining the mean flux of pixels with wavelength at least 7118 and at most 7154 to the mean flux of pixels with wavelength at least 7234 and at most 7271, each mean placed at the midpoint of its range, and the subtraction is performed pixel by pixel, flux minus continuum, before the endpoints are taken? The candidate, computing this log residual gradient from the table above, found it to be -2.17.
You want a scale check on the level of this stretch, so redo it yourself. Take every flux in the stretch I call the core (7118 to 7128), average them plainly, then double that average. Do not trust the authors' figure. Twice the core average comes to 1.58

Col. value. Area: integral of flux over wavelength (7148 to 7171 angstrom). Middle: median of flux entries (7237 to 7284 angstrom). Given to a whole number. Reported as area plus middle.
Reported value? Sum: 19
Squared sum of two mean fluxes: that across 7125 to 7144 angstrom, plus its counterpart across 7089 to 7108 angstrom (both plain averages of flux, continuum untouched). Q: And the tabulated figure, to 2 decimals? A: 2.45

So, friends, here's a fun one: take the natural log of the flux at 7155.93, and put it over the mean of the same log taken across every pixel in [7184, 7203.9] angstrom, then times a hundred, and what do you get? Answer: 84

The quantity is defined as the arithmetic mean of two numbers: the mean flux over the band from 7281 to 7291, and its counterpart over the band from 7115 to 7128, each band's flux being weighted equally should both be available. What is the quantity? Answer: 0.79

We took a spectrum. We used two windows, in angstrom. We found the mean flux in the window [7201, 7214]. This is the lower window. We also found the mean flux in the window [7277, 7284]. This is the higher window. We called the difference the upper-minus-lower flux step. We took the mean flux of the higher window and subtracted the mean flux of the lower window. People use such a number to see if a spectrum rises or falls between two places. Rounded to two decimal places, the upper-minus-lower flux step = 0.01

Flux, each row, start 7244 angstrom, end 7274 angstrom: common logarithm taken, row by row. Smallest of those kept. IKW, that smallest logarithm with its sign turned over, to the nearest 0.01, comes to 0.13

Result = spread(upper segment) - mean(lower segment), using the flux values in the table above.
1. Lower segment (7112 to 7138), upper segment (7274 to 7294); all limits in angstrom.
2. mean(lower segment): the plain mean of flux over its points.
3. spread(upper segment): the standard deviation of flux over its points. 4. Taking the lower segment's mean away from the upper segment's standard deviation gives -0.77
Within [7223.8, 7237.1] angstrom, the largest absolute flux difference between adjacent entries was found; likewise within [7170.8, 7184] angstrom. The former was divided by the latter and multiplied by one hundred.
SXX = 163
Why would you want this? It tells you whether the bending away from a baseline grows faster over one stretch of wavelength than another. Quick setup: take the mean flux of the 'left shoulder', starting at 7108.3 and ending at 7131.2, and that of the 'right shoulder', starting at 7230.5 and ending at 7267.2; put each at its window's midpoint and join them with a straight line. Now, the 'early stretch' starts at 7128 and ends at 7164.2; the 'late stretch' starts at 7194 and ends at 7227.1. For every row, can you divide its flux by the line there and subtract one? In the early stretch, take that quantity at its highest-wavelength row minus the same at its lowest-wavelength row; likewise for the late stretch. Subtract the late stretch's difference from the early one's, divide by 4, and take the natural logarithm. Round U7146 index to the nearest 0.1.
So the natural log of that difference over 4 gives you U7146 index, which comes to -3.6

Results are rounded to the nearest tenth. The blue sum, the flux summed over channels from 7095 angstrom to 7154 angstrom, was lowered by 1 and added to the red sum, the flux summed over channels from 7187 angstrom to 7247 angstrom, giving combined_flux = 26.5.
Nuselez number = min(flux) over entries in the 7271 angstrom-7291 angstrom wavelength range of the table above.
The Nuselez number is 0.7113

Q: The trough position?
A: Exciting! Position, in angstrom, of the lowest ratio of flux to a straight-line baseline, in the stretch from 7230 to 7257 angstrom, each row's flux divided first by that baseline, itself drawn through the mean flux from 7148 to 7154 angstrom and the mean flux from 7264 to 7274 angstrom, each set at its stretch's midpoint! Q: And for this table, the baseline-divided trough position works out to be 7248.79 angstrom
